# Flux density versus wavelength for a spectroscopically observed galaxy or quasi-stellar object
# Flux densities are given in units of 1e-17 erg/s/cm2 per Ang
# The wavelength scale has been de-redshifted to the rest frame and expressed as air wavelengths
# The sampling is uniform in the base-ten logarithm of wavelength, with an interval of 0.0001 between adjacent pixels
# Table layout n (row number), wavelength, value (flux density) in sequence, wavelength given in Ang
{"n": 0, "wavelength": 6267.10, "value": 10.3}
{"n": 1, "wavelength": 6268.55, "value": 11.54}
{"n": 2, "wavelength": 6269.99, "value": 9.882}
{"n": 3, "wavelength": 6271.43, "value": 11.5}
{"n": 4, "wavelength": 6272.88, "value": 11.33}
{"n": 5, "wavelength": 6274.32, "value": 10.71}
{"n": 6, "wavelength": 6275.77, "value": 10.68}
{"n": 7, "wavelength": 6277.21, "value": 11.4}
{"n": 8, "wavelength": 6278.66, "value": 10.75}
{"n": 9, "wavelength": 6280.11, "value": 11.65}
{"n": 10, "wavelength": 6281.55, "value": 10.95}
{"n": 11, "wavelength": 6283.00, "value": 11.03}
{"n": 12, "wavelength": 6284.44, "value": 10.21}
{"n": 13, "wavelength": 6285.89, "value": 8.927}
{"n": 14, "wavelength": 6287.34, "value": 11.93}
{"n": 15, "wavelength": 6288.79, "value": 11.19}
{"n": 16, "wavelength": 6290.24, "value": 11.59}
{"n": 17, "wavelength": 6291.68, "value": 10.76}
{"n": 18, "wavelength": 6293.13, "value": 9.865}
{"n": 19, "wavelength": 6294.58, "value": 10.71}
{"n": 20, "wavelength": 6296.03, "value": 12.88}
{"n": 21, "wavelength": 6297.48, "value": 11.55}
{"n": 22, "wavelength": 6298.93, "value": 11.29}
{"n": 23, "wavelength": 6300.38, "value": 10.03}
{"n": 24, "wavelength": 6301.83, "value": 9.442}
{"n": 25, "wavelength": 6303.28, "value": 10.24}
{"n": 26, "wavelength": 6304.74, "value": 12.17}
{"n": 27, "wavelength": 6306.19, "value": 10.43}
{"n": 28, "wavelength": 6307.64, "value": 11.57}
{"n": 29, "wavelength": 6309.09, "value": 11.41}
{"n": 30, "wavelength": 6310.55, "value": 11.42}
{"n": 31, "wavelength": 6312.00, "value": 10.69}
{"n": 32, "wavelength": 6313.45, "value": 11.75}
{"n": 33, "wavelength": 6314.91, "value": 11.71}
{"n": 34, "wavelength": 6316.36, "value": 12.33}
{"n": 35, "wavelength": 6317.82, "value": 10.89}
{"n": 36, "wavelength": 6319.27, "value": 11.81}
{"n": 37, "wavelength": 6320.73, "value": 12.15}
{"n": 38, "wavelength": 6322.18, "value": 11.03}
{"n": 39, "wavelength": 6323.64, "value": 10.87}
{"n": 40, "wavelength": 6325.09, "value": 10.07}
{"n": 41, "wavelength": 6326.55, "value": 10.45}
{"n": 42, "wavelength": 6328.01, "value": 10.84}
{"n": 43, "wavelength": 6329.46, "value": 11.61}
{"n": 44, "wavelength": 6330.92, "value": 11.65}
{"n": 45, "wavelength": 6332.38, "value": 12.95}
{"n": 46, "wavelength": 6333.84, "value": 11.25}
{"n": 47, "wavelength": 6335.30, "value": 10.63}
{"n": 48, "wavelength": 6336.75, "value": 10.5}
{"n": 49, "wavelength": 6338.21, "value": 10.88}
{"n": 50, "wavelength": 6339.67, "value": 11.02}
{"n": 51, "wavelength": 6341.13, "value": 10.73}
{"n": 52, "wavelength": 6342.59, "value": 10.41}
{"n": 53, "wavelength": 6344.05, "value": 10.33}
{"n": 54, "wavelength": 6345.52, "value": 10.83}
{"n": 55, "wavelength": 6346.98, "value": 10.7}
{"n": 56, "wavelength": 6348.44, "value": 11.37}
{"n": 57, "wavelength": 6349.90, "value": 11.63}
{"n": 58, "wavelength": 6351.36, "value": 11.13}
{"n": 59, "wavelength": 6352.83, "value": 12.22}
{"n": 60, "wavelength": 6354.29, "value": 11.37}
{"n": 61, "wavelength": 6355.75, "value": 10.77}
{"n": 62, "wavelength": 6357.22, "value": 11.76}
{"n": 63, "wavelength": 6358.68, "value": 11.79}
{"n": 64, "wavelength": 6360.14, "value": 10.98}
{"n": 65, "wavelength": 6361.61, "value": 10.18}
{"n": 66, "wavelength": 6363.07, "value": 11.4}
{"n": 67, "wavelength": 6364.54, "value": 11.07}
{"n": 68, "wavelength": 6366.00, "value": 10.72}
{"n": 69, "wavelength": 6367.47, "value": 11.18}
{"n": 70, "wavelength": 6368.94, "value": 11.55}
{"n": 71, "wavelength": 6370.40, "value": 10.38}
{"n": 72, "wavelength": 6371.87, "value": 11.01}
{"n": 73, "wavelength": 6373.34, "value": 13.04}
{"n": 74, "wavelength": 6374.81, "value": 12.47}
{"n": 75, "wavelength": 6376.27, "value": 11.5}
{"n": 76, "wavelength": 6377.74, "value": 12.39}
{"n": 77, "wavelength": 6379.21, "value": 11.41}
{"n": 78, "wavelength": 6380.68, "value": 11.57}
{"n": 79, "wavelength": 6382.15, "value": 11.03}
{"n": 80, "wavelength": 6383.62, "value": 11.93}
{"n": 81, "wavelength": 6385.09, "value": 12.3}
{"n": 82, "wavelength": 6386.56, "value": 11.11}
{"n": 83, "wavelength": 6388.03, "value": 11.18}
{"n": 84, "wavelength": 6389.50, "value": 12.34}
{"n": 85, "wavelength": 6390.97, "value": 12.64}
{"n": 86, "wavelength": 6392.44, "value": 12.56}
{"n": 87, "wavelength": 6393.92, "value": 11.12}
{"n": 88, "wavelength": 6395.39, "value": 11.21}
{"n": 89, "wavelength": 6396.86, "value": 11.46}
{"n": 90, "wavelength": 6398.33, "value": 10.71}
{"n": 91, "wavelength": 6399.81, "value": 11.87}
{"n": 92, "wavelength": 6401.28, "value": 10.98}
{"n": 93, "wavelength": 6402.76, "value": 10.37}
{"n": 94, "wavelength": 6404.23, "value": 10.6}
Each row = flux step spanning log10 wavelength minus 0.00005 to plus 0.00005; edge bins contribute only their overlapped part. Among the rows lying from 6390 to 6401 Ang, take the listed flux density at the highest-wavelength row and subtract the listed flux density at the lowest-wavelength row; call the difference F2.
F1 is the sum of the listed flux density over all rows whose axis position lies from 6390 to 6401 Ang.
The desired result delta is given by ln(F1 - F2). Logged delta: 4.41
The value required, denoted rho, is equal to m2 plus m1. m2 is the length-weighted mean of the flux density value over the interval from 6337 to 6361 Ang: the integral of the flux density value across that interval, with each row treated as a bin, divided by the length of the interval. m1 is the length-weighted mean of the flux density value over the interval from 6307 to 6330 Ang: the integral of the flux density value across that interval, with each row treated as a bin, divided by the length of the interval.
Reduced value 22.4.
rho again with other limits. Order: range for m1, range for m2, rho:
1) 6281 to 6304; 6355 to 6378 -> 22.2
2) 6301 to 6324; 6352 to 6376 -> 22.6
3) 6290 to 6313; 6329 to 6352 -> 22.1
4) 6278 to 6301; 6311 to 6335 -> 22.3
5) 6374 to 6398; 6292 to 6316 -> 22.8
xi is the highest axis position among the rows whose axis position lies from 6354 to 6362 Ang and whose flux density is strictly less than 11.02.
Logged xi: 6361.61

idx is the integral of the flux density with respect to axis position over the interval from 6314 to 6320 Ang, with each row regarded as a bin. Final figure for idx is 70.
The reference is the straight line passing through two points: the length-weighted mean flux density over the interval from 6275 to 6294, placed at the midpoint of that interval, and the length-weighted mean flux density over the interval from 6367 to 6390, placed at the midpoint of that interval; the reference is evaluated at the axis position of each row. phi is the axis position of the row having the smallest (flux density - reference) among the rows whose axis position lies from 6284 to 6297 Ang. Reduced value 6285.89 Ang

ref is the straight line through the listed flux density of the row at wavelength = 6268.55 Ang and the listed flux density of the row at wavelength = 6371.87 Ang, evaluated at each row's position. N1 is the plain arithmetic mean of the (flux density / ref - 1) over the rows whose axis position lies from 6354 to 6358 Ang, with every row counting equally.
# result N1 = 0.02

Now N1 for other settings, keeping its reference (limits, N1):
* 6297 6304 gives -0.08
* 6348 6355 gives 0.04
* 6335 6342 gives -0.04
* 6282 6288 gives -0.08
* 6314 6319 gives 0.03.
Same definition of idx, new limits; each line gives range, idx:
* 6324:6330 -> 64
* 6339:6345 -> 64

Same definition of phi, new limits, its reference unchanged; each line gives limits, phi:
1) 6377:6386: 6382.15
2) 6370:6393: 6370.40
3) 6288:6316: 6301.83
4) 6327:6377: 6361.61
